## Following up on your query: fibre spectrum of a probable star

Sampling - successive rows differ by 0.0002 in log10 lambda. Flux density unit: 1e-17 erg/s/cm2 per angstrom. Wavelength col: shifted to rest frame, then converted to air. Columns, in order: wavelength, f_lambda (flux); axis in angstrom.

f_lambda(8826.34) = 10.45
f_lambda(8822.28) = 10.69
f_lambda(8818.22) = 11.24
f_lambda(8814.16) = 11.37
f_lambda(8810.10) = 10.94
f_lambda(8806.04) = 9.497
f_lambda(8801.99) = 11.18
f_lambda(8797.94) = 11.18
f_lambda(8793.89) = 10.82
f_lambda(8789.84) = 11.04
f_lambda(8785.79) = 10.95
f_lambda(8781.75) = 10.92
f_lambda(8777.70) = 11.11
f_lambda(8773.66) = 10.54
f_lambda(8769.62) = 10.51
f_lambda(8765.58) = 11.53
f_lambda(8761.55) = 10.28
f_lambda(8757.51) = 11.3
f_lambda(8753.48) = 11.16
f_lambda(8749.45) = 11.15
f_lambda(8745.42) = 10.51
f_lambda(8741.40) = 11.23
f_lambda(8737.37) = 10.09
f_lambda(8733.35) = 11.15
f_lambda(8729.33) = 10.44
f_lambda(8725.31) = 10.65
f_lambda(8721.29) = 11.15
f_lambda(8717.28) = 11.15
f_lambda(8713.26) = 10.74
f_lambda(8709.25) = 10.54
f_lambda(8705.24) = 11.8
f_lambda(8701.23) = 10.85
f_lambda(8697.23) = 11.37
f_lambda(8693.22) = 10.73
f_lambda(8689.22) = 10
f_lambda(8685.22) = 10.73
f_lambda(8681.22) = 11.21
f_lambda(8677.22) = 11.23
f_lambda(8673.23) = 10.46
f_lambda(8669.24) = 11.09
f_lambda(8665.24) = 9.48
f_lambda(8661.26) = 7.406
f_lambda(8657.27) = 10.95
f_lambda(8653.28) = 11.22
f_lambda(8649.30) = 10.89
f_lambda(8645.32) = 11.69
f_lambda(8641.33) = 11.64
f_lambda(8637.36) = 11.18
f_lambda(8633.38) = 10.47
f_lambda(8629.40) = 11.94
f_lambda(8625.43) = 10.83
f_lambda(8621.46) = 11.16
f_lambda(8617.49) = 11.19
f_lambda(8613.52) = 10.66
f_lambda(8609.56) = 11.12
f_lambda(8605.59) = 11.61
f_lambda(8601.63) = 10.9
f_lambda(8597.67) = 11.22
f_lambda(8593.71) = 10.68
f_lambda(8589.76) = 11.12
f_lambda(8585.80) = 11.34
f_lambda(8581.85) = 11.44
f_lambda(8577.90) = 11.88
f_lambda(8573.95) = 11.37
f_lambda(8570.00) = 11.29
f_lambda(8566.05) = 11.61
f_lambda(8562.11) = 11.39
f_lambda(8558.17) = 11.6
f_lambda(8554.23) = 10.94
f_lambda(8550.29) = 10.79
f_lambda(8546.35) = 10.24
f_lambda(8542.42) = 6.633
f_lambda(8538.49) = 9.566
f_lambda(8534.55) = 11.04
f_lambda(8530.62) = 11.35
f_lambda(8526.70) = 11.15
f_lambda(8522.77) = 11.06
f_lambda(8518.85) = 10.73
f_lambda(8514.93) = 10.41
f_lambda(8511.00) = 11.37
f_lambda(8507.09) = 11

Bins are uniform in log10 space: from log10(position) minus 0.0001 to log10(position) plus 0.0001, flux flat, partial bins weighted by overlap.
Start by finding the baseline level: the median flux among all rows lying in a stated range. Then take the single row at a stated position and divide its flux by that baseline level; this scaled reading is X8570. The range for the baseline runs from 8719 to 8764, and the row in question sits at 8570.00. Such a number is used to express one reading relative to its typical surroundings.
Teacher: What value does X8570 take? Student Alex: 1.01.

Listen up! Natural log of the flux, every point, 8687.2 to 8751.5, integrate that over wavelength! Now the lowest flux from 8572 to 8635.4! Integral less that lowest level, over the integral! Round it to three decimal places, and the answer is 0.932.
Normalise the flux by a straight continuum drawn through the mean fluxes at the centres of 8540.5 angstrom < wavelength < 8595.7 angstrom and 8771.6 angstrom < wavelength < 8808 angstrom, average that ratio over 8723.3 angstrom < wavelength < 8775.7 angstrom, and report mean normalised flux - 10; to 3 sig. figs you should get -9.00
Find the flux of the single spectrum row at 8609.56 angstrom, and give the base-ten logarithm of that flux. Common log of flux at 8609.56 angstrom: 1.05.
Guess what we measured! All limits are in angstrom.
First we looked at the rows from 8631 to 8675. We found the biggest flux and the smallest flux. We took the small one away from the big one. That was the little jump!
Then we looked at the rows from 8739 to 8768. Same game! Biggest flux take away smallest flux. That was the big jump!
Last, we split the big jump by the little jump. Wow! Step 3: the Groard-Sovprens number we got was 0.29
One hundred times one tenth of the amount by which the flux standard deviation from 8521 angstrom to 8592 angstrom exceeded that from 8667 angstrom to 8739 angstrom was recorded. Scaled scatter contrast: 7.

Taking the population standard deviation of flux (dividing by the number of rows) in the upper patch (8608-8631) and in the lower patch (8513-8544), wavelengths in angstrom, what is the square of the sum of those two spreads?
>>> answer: 3.5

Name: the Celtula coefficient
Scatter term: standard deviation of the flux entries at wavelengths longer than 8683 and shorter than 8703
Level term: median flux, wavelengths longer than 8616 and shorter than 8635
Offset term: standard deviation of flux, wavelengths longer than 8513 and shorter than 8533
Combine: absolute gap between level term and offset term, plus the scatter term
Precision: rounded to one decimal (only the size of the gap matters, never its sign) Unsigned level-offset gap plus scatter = 11.3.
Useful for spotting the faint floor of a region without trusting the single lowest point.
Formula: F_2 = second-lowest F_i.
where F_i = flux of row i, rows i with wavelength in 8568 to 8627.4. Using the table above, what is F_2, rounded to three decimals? 10.680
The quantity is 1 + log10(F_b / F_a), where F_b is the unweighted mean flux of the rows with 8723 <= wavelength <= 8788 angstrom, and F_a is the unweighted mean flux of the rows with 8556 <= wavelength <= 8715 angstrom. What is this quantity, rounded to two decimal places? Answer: 0.99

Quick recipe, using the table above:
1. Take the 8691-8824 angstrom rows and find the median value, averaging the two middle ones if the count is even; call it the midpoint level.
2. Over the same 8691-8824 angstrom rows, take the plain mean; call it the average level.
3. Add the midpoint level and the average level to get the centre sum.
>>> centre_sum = 21.9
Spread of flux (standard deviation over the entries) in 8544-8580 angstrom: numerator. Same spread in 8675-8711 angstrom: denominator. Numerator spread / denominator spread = 1.0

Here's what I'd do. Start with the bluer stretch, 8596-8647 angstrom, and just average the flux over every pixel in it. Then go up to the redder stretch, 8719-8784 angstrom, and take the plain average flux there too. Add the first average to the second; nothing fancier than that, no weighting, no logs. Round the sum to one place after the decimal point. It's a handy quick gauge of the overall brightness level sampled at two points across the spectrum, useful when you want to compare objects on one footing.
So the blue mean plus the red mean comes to 22.1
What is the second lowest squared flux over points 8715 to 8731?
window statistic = 113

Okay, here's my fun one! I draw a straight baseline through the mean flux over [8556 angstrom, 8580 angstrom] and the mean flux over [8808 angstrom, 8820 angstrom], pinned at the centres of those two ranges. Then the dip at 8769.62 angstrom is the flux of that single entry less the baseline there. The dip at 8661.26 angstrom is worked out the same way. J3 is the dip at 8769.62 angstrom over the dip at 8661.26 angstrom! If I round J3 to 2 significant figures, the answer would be 0.18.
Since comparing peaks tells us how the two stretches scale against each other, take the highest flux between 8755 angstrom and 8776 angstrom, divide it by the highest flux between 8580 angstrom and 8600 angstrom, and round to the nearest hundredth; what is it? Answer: 1.01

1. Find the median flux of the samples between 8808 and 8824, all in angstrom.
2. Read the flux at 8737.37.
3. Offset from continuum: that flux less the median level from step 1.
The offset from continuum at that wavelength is -1.0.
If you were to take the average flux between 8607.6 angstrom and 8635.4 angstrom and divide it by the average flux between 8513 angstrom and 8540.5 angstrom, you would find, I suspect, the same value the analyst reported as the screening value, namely 1.03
